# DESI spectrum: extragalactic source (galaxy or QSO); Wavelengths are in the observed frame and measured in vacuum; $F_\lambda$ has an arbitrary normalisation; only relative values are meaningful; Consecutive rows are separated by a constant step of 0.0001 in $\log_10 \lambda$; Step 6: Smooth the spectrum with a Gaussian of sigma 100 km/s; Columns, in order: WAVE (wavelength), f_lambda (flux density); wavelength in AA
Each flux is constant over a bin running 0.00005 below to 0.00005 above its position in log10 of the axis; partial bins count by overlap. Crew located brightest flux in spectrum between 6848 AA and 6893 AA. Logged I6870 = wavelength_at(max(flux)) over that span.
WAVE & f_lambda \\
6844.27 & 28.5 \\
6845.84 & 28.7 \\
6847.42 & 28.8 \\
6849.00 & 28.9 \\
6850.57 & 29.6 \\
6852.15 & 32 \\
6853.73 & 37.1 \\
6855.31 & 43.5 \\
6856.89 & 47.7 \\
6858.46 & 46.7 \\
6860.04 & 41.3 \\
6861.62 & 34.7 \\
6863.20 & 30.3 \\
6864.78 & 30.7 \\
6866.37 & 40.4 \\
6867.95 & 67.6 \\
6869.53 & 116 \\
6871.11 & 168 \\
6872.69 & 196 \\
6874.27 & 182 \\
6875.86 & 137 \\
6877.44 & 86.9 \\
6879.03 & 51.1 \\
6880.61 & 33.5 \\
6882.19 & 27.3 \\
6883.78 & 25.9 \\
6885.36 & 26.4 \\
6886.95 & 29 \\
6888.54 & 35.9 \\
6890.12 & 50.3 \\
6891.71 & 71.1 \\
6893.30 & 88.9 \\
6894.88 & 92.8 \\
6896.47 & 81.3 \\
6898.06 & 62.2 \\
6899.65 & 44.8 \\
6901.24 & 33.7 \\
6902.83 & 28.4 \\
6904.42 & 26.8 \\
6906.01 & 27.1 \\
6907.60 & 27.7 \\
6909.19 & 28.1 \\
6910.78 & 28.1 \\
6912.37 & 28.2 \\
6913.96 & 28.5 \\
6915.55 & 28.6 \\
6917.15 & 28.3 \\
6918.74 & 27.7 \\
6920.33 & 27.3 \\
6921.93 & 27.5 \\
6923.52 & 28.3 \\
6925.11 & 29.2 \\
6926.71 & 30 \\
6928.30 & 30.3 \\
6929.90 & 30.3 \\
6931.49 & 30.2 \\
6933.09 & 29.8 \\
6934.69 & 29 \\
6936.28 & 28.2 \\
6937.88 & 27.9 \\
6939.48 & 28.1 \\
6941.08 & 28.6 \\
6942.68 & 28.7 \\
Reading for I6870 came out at 6872.69 AA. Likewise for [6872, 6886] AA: 6872.69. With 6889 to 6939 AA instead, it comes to 6894.88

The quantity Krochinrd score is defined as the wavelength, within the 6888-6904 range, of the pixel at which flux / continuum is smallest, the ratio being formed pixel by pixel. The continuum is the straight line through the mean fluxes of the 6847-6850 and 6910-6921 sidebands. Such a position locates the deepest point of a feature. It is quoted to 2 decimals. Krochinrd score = 6902.83 AA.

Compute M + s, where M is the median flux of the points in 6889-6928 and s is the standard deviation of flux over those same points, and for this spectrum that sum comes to 50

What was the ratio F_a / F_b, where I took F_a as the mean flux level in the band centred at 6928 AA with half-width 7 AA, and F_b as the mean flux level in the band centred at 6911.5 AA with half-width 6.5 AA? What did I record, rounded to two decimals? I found 1.05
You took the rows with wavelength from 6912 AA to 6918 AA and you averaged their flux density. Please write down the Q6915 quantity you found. 28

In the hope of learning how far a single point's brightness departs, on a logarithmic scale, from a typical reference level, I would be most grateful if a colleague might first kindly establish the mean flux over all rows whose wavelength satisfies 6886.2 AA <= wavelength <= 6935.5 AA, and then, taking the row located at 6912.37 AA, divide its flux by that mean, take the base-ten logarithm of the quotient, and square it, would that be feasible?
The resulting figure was 0.018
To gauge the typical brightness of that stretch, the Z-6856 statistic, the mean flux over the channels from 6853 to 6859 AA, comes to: 44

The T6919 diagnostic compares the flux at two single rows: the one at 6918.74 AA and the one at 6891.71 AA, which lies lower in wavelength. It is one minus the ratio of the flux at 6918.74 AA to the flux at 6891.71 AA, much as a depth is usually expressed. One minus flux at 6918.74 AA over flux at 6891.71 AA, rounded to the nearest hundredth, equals 0.61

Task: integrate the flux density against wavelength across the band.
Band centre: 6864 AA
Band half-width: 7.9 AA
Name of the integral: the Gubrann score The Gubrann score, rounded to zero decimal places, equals 986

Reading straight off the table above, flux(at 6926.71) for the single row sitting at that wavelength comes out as 30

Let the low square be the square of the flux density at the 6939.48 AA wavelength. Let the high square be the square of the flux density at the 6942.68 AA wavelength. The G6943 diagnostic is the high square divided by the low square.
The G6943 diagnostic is 1.04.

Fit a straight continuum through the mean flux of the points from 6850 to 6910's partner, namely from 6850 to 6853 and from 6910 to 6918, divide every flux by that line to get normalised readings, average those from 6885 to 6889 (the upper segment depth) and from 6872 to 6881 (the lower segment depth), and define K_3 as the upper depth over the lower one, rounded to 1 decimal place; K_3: 0.3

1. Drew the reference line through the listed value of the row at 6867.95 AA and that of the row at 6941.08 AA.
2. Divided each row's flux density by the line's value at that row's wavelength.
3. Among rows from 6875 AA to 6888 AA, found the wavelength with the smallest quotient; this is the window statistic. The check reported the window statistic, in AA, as 6883.78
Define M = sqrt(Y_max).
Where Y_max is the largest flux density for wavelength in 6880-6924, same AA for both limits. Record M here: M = 10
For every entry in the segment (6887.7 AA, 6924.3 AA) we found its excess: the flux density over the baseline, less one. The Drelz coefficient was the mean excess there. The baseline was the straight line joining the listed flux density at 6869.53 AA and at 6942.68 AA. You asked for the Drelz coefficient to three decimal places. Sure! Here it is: -0.446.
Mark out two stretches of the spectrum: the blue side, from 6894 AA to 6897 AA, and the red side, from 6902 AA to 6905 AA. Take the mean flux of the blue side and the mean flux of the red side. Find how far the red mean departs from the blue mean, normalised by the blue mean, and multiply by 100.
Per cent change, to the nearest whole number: -68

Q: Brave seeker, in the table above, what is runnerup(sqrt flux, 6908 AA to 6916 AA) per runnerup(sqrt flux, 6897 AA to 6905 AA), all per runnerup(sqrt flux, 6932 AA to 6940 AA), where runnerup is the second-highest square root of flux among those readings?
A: 0.15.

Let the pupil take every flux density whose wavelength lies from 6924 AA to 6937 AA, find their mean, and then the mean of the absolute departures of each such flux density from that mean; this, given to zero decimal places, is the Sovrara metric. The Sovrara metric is 1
